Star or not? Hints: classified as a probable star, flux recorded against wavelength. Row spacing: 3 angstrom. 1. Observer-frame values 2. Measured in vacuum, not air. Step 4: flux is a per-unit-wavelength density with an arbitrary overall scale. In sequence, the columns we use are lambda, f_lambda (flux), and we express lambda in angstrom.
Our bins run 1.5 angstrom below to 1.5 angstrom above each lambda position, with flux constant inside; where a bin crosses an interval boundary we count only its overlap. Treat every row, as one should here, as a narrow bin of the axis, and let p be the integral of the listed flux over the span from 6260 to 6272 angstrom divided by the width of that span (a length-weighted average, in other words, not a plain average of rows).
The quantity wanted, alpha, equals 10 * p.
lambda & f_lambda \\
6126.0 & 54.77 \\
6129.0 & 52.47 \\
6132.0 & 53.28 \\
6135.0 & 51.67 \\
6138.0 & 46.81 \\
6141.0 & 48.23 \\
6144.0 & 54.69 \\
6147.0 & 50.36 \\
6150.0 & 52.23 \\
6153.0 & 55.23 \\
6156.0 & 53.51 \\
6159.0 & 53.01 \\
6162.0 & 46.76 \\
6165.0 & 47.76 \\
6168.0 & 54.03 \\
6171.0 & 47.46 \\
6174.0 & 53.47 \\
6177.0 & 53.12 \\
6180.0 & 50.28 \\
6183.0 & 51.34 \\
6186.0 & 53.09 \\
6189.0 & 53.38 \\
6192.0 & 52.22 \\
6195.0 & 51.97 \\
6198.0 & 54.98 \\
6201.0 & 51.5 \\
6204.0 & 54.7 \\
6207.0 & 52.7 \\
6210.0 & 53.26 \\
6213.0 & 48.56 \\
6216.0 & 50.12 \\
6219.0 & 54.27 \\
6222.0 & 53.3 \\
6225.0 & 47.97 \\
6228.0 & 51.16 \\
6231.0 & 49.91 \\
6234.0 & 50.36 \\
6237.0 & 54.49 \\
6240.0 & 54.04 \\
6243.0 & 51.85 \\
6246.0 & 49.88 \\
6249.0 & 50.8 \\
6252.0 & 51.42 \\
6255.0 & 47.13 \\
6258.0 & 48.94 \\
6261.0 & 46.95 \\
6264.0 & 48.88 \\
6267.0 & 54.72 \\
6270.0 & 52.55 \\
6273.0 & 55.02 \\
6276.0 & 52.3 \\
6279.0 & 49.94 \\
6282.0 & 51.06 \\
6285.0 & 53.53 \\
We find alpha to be 511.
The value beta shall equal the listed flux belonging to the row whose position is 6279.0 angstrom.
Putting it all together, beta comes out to 49.94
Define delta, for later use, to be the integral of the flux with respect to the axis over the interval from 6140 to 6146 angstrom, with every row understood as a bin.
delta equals 310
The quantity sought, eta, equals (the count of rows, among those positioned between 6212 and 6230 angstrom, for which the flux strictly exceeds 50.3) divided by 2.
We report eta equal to 1.5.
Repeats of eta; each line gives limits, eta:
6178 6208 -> 4.5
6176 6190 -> 2.0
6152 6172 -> 2.0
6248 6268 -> 1.5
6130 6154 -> 3.0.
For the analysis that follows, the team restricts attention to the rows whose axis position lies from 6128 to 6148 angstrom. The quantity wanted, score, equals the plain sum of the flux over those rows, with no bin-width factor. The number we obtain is 358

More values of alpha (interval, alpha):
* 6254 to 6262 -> 478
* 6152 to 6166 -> 512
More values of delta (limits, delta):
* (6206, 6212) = 316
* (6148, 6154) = 320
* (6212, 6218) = 299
